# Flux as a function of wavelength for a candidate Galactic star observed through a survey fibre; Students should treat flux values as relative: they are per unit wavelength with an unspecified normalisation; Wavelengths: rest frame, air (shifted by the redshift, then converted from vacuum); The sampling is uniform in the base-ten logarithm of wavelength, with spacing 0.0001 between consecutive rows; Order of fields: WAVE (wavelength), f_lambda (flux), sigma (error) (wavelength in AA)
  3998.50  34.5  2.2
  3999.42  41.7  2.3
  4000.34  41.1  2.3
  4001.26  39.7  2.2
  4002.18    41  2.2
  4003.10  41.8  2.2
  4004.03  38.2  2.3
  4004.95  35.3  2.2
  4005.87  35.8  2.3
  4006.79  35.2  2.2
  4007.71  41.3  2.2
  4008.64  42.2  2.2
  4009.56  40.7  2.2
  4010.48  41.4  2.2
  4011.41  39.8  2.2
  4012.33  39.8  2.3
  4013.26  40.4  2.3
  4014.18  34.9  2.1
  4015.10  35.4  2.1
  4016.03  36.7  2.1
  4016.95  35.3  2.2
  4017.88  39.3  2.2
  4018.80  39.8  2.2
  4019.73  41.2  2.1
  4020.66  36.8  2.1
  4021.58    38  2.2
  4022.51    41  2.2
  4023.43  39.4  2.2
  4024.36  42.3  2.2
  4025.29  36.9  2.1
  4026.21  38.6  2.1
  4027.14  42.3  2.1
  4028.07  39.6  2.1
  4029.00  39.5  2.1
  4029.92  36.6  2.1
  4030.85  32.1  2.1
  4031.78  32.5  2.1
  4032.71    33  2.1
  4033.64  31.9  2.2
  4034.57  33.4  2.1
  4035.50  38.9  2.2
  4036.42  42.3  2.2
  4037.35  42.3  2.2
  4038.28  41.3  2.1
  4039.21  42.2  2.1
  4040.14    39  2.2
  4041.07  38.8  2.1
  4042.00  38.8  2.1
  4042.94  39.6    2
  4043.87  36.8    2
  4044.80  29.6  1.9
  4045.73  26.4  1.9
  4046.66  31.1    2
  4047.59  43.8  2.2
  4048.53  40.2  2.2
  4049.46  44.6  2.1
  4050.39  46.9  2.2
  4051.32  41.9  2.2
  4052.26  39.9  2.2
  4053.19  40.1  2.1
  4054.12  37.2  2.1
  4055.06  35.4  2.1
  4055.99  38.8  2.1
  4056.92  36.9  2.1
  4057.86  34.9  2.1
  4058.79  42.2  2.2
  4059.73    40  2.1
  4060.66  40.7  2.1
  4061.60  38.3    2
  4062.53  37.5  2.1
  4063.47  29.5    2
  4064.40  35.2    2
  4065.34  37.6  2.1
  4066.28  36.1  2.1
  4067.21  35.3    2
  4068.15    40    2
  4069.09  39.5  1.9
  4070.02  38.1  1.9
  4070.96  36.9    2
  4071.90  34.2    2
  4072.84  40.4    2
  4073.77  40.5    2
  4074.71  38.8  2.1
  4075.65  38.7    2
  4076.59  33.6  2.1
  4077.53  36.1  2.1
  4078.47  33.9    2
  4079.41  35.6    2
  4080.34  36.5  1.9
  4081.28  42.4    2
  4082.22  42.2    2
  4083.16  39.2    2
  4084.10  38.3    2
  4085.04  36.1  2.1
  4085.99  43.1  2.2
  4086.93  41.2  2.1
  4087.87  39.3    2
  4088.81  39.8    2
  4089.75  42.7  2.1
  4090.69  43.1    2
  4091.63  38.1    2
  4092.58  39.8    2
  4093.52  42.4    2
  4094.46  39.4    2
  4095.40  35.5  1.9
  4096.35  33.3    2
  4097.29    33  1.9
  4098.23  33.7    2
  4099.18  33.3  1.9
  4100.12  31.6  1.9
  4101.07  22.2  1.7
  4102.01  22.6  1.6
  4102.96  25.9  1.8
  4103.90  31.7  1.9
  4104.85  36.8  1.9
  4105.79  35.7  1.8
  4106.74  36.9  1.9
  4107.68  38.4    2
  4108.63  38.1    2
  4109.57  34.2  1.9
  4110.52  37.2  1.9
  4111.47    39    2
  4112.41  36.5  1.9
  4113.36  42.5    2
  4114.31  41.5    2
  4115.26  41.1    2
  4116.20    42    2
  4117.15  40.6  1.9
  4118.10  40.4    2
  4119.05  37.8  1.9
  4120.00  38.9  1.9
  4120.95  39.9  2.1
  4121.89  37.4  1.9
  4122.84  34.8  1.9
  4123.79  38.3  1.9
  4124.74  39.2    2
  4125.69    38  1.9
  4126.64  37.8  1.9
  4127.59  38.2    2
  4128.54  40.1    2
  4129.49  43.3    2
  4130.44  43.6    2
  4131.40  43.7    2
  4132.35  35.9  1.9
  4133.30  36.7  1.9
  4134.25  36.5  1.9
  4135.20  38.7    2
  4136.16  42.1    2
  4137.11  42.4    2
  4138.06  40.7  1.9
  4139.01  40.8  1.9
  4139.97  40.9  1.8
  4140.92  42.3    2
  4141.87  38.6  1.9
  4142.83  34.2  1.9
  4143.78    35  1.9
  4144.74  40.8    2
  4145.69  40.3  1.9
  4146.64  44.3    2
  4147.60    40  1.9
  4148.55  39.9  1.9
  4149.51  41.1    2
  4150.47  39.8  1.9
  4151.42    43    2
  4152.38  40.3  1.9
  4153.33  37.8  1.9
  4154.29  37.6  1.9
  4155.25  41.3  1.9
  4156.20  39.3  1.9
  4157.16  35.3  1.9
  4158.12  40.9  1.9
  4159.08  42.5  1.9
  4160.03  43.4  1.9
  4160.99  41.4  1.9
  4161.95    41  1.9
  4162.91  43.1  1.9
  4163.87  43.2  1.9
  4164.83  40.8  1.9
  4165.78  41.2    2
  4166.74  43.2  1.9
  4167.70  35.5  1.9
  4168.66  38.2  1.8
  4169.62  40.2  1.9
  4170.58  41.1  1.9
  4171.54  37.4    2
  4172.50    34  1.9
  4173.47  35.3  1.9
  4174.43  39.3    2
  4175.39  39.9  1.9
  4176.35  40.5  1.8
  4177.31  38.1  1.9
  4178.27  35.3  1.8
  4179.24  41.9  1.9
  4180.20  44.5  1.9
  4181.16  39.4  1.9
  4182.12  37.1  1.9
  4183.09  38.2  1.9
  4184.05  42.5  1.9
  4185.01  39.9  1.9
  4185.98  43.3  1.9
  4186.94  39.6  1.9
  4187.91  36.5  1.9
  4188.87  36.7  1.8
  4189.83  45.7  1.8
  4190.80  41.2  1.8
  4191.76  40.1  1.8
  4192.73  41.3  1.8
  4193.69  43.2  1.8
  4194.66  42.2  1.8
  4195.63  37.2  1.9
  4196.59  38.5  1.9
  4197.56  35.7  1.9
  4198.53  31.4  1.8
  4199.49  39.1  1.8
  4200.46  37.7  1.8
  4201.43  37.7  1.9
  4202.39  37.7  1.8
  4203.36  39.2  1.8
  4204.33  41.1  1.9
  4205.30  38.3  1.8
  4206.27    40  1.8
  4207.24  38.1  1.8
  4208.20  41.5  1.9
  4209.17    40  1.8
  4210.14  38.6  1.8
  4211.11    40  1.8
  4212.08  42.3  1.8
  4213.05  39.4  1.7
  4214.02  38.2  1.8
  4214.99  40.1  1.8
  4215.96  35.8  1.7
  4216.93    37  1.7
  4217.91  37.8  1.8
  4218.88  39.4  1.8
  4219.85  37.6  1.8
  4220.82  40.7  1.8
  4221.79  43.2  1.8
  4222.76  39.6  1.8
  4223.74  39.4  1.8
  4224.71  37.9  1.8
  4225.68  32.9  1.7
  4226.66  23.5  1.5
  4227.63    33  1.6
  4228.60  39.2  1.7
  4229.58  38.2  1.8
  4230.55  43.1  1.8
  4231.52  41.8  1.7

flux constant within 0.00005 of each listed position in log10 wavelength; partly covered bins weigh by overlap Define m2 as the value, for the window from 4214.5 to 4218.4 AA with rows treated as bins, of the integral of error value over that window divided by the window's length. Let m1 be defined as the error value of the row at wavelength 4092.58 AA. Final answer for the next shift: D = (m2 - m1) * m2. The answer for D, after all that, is -0.441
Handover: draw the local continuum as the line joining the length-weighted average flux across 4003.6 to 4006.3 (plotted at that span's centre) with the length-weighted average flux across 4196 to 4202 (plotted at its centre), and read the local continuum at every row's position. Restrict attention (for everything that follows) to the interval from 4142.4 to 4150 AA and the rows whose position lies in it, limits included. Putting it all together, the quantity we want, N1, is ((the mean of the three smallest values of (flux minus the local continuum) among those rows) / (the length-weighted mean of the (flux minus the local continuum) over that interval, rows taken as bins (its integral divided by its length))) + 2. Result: 1.9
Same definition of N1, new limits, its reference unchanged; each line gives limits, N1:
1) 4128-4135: 1.9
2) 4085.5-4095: 2.5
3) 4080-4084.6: 2.4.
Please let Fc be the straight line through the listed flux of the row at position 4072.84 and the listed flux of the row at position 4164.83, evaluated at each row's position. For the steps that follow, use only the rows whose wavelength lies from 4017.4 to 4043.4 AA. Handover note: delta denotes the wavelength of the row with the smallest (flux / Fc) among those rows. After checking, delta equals 4033.64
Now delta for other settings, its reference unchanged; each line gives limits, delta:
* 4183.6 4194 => 4187.91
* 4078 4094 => 4078.47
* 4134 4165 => 4142.83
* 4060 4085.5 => 4063.47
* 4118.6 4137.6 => 4122.84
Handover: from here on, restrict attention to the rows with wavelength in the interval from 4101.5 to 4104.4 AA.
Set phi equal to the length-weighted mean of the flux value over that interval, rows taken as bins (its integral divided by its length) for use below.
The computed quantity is 27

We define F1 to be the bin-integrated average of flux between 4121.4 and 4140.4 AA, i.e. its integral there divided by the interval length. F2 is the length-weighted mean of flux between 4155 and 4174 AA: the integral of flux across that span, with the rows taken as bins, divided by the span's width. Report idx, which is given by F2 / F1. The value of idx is 1.01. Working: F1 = 39.5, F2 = 39.9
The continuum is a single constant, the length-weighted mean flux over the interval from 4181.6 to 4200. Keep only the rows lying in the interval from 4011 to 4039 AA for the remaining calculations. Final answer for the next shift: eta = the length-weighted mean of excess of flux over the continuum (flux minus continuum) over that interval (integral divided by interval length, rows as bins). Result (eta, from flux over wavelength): -1.4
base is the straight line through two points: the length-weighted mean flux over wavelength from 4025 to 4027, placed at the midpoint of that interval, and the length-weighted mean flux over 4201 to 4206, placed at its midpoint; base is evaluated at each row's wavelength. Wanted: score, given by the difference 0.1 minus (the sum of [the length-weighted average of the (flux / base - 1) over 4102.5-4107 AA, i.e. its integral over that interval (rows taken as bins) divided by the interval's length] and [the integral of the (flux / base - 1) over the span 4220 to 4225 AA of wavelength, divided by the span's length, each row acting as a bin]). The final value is 0.21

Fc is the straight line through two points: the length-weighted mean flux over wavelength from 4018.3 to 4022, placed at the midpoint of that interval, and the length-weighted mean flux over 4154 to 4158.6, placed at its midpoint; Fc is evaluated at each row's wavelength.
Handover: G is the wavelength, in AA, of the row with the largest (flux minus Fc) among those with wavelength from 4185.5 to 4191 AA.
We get 4189.83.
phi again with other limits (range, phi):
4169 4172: 40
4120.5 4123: 38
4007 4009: 41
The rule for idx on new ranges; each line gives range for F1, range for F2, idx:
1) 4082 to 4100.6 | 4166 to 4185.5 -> 1.02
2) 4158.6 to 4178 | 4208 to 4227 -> 0.96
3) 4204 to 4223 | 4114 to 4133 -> 1.00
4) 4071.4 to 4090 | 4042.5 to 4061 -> 0.99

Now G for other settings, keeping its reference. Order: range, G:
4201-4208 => 4204.33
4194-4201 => 4194.66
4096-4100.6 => 4098.23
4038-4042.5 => 4039.21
